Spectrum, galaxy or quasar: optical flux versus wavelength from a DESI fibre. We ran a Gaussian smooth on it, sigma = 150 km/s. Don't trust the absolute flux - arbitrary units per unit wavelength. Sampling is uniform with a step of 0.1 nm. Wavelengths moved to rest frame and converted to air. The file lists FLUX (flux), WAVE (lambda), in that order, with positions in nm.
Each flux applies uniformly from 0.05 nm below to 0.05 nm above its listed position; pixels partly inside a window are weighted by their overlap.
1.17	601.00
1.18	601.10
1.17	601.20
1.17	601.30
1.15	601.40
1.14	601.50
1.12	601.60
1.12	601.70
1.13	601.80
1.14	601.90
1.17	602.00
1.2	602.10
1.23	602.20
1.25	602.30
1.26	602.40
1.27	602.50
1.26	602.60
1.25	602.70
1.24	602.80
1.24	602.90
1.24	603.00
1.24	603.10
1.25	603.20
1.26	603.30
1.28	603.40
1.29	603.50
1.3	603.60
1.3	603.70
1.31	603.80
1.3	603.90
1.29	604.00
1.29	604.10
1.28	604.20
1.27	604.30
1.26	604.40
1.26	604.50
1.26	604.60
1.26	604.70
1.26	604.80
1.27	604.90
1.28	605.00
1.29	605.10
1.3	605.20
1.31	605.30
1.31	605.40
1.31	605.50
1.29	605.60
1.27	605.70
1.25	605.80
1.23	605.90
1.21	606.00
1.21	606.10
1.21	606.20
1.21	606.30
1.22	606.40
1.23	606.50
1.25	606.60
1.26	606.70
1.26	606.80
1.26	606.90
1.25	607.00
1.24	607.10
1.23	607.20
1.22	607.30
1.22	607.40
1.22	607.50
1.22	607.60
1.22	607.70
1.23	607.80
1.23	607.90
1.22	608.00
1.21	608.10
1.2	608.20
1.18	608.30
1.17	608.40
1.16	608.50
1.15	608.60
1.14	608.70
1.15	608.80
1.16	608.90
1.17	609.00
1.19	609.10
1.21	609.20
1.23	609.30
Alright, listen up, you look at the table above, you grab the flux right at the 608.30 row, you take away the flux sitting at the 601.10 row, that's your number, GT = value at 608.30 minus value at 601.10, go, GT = 0.00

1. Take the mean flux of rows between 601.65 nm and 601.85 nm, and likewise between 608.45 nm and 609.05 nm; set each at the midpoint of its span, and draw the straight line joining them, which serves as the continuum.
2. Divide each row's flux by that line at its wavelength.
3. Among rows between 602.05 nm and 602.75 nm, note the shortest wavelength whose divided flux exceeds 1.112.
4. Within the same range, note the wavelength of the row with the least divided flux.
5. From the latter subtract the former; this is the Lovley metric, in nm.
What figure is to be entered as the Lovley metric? -0.30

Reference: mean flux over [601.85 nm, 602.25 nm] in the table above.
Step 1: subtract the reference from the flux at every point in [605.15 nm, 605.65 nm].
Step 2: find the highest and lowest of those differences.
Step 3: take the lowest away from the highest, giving 0.020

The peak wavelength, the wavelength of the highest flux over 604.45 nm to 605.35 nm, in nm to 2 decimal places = 605.30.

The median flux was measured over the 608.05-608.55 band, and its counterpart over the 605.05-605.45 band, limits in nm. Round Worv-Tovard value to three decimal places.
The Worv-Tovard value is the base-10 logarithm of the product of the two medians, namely 0.187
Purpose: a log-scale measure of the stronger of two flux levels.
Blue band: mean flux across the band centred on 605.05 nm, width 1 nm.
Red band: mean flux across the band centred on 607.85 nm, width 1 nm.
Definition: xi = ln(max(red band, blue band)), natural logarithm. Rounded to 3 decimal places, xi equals 0.251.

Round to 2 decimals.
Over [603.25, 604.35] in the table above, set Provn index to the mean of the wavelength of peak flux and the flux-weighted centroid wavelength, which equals 603.80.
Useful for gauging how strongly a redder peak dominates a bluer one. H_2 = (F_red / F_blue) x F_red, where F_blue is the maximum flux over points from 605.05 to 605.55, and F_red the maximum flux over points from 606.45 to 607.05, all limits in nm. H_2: 1.21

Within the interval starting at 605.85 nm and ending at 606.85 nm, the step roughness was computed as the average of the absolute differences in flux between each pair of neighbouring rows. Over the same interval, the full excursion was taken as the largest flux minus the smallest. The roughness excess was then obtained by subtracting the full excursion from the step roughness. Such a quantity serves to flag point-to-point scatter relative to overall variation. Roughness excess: -0.04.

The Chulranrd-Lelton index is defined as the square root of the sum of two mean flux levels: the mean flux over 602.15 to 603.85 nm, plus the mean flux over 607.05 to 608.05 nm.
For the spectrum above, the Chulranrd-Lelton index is 1.58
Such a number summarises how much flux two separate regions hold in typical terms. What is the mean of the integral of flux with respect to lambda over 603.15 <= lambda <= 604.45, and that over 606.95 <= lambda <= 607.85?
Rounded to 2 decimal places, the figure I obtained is 1.39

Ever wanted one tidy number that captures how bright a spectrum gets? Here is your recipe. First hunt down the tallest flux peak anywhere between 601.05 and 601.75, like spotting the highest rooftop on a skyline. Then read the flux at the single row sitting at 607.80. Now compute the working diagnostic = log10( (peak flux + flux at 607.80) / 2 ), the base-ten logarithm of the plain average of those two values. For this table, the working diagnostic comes 0.081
